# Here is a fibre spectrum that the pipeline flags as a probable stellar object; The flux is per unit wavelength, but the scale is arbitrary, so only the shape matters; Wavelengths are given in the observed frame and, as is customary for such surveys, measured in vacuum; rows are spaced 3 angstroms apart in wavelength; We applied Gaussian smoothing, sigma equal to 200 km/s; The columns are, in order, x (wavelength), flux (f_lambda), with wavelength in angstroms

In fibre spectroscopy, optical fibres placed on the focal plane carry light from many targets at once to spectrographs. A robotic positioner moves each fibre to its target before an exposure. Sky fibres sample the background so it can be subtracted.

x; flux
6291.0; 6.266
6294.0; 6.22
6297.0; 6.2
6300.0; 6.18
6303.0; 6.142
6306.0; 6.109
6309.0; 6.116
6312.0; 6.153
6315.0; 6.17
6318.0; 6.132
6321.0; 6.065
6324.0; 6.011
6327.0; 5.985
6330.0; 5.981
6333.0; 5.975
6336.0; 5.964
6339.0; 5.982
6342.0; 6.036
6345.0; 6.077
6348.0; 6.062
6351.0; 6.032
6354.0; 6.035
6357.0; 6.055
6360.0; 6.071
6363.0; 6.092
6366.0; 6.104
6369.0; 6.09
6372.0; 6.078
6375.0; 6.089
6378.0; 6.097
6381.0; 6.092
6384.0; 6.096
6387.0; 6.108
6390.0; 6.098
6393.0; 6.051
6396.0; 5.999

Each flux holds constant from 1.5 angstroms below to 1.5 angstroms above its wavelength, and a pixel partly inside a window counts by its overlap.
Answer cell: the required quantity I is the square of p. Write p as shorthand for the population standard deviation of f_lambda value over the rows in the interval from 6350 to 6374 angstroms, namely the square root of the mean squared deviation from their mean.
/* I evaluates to 0.0006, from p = 0.025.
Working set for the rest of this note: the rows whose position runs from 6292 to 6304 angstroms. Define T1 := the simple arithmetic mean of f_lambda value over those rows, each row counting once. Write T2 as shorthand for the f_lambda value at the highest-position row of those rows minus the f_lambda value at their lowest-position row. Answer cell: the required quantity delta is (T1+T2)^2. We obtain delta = 37.3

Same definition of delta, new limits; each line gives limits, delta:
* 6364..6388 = 37.2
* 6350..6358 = 36.8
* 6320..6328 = 35.3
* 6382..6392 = 37.2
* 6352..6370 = 37.6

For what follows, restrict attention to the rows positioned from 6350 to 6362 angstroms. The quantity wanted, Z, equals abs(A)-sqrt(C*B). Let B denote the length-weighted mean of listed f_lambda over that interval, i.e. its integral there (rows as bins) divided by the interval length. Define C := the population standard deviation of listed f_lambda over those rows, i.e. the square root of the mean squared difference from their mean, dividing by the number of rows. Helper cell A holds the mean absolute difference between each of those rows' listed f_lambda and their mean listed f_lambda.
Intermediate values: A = 0.015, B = 6.05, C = 0.016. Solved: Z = -0.29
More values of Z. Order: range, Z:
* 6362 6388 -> -0.22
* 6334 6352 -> -0.46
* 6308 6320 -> -0.34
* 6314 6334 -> -0.60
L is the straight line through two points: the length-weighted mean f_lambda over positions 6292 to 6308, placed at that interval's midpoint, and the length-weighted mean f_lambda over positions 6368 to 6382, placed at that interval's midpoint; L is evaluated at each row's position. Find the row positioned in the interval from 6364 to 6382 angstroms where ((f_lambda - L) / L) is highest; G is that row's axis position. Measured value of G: 6378.0 angstroms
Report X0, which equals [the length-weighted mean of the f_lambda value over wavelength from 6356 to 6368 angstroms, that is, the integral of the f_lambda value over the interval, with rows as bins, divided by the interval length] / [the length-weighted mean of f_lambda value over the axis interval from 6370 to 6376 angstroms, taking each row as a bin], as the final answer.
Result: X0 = 1.00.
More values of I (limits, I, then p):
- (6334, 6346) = 0.0020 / 0.045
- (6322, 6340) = 0.0002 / 0.014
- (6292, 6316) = 0.0013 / 0.036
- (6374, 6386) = 0.0000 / 0.003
